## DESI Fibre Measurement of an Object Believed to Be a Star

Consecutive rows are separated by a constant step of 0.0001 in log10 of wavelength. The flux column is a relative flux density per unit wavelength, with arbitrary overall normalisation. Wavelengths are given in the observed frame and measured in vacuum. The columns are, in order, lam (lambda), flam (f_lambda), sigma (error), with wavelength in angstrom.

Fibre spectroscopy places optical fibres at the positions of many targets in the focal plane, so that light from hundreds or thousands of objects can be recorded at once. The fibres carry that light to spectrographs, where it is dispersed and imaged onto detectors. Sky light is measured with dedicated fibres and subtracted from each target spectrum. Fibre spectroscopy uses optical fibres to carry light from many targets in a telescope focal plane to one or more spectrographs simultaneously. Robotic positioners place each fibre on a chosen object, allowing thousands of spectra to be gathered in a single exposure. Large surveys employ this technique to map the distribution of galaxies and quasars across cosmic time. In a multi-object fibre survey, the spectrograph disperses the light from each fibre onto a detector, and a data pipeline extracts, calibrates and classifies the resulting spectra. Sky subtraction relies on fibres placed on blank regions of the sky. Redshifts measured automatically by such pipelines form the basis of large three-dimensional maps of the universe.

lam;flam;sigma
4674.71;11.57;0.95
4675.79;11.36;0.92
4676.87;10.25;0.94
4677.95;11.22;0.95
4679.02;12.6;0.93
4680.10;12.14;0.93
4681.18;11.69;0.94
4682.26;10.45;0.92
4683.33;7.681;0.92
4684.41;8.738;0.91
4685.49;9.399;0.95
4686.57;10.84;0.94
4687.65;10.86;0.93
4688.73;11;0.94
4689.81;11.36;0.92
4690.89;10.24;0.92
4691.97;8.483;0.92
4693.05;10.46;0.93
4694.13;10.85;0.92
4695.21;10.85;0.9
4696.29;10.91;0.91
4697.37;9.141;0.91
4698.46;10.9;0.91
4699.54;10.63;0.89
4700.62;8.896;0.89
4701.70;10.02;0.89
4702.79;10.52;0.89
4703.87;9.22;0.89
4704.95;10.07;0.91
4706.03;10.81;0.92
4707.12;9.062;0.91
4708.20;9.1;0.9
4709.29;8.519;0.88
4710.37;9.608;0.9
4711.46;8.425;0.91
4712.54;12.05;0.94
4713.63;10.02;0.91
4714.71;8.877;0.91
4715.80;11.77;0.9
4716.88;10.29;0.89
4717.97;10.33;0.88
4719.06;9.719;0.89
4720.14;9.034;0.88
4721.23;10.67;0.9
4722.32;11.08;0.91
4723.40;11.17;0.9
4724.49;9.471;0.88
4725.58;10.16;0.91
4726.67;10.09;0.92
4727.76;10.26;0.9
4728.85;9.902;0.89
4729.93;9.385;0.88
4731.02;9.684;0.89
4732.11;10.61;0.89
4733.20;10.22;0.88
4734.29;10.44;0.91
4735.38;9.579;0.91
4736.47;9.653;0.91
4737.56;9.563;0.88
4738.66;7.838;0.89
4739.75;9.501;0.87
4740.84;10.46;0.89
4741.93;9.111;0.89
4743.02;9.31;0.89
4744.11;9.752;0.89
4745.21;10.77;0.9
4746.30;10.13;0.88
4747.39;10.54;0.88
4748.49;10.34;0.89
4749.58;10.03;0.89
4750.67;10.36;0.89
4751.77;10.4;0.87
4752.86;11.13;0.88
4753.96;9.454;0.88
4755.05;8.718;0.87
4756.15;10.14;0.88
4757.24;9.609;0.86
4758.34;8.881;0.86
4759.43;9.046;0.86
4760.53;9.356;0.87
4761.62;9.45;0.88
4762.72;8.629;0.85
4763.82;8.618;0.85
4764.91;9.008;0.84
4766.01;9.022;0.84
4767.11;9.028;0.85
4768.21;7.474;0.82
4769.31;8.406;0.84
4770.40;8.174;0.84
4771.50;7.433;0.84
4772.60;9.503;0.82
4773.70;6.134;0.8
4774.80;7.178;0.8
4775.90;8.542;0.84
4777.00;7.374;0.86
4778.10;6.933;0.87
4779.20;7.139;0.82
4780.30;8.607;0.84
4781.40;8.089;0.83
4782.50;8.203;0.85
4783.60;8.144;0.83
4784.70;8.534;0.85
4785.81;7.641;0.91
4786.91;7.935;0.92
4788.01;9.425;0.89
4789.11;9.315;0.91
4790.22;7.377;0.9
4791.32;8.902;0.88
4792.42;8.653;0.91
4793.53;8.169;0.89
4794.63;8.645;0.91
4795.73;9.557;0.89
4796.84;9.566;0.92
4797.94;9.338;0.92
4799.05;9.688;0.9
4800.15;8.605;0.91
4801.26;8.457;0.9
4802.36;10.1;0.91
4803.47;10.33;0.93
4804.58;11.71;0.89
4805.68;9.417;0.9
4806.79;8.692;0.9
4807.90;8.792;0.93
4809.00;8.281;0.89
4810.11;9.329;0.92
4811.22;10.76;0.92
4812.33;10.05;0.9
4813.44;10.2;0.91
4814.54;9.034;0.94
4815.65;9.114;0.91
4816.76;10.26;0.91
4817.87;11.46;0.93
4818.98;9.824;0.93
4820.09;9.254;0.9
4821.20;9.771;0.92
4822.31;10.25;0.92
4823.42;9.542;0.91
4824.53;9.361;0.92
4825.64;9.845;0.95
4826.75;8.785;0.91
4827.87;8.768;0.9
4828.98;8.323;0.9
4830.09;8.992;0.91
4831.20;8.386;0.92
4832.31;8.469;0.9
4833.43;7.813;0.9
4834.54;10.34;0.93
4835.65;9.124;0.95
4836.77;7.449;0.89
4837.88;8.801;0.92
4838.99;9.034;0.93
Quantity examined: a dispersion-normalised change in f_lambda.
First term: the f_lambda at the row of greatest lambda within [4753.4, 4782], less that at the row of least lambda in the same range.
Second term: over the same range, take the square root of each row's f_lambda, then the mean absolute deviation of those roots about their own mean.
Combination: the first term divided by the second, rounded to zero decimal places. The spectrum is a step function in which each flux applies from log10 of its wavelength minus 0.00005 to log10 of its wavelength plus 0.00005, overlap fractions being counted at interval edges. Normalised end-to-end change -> -10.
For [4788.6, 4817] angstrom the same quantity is 8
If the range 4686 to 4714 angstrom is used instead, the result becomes -6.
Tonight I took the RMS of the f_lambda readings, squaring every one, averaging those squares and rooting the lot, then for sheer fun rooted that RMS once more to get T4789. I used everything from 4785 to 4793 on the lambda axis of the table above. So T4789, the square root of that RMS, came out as 2.92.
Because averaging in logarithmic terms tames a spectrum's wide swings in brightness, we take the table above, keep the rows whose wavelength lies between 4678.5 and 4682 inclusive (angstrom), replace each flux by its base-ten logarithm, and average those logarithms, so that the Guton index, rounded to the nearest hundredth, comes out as 1.08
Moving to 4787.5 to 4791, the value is 0.94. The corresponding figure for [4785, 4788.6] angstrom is 0.92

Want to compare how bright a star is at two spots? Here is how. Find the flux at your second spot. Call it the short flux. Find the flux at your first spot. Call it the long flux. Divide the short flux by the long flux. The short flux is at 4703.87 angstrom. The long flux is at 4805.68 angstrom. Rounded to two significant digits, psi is 0.98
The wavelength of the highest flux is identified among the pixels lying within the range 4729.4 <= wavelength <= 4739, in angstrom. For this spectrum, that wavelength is 4732.11 angstrom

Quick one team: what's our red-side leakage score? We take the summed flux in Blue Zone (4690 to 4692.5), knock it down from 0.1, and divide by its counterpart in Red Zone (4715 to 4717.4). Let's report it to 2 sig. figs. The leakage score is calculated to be -0.84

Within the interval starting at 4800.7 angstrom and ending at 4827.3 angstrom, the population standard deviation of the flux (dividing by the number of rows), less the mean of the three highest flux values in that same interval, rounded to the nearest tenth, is -10.5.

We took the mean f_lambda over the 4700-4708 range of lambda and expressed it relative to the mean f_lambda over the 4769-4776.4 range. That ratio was 1.24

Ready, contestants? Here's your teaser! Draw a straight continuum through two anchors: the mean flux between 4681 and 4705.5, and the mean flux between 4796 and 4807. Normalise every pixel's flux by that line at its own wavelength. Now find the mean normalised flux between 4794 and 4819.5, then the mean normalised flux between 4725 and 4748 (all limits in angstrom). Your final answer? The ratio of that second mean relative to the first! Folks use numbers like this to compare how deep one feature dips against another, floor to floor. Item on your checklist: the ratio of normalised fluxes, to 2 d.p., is 0.99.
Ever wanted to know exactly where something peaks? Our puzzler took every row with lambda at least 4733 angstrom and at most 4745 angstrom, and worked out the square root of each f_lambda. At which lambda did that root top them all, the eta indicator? 4740.84 angstrom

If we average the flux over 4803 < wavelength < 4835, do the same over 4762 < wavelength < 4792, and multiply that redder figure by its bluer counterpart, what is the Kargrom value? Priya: 77.6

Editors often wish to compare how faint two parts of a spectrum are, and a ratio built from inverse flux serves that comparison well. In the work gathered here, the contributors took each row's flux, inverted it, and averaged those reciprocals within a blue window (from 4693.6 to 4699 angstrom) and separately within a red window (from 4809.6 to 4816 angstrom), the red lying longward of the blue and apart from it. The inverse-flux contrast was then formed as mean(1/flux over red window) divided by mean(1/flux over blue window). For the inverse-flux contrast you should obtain 1.08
